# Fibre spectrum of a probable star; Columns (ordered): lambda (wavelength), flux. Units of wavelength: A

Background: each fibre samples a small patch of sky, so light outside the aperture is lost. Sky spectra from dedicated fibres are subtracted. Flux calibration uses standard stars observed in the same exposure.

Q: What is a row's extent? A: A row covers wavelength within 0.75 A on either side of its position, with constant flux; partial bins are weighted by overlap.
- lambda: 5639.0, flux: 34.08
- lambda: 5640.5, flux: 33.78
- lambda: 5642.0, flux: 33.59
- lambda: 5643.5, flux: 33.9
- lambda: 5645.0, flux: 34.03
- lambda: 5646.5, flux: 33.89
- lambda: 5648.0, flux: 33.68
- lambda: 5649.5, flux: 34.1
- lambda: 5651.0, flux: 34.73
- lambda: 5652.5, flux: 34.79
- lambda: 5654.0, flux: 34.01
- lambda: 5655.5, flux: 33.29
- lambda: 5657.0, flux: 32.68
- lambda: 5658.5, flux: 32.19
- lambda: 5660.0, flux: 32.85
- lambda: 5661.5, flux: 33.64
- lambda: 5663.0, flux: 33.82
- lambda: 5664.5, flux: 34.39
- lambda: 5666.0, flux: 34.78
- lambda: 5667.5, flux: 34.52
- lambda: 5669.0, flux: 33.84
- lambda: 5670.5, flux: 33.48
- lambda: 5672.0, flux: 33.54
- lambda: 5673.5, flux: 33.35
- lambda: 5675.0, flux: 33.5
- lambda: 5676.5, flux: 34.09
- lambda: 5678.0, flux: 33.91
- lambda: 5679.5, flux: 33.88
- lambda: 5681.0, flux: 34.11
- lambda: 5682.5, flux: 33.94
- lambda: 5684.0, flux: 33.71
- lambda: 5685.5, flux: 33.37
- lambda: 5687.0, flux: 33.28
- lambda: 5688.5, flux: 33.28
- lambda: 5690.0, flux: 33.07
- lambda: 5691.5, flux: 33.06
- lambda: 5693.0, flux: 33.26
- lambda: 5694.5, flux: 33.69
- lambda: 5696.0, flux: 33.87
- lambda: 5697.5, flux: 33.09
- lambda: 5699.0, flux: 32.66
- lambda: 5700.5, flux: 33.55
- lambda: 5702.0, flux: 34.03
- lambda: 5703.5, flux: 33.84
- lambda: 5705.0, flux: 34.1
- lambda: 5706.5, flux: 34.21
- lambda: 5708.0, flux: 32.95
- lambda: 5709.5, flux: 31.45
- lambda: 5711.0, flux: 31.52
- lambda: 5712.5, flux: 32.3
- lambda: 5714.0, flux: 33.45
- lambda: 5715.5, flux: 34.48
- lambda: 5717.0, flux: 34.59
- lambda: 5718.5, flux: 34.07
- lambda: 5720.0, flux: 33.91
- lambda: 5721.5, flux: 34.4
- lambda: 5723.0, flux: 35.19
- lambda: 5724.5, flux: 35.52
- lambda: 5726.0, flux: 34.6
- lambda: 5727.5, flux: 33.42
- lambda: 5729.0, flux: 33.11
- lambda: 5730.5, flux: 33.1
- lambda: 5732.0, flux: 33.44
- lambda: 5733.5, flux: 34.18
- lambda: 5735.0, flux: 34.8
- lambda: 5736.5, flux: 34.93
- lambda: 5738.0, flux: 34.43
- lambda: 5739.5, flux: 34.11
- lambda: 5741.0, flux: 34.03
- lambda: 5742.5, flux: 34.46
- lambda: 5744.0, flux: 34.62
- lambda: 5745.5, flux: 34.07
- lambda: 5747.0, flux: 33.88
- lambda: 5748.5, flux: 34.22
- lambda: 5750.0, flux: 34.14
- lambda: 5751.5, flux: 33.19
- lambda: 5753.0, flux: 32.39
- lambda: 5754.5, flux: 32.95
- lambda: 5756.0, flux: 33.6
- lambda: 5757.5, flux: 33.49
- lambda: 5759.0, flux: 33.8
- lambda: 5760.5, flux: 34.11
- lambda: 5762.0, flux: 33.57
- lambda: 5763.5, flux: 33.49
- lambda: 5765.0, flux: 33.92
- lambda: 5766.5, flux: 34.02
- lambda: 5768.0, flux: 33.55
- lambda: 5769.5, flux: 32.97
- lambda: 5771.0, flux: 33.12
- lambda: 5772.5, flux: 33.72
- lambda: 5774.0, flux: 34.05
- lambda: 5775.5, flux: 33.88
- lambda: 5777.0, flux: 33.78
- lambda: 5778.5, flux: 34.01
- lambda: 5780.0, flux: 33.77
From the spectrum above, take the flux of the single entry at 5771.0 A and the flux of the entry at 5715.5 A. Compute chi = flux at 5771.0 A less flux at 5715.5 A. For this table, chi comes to -1.4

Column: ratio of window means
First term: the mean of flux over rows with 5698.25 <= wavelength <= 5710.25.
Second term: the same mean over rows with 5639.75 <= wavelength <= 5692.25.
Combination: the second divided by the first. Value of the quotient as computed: 1.01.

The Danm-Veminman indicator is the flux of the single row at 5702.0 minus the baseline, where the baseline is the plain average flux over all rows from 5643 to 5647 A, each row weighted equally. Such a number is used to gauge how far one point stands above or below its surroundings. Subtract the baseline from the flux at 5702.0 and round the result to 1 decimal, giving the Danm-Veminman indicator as 0.1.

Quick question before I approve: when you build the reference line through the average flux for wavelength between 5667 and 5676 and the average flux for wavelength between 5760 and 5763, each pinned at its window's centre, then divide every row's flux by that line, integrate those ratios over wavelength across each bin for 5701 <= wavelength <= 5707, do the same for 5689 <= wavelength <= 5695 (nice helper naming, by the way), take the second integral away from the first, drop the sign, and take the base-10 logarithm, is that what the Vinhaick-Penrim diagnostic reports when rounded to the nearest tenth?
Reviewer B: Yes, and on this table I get -0.9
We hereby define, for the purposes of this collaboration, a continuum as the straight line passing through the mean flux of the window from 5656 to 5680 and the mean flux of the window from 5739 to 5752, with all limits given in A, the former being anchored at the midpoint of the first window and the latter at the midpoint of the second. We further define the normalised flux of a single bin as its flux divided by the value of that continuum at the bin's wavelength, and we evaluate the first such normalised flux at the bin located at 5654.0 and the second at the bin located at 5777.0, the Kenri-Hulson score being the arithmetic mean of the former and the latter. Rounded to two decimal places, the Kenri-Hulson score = 1.00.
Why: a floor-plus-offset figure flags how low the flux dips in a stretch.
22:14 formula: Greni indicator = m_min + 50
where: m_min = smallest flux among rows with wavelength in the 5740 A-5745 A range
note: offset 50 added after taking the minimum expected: 84.0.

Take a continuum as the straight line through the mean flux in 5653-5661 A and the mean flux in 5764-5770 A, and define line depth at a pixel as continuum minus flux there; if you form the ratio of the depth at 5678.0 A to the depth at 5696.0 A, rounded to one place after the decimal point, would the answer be 1.2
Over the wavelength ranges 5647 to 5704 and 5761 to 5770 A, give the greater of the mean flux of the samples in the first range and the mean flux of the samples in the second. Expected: 33.7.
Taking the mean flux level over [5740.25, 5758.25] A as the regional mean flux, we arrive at 33.8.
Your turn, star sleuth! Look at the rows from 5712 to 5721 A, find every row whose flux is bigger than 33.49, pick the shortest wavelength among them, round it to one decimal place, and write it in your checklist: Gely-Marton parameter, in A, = 5715.5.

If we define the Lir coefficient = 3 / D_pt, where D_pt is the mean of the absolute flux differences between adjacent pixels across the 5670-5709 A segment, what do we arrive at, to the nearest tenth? 9.8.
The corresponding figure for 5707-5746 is 5.7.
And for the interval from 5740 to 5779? 8.1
